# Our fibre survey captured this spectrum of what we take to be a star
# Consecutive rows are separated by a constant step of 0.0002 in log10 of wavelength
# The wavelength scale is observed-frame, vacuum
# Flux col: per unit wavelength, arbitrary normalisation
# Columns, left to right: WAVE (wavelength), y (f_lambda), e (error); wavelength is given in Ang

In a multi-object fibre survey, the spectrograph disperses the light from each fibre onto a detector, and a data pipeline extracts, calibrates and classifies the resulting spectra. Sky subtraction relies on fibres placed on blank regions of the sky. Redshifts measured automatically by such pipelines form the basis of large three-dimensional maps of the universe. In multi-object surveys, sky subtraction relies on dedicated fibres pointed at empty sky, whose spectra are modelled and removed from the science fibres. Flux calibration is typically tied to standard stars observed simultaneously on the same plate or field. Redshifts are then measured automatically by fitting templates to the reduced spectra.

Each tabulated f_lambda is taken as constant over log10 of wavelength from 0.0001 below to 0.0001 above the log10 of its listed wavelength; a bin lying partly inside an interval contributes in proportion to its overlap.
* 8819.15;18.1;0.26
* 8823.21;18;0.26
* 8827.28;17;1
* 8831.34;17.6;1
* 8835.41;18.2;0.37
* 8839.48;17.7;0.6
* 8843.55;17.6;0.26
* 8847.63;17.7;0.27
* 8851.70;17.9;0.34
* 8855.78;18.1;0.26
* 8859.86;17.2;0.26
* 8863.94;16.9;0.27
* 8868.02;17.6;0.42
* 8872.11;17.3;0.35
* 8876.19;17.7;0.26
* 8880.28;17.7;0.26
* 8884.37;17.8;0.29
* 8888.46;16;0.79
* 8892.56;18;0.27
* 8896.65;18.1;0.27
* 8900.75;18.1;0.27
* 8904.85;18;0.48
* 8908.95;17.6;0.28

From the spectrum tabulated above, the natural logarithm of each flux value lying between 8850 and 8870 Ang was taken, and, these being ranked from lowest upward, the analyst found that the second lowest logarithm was 2.84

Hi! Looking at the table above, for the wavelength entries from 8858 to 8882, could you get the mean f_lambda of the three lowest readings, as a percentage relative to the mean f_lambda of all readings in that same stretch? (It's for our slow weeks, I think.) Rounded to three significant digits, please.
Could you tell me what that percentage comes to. 98.5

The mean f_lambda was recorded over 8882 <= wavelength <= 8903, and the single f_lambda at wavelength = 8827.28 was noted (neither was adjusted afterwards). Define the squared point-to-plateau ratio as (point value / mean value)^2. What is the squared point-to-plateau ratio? 0.93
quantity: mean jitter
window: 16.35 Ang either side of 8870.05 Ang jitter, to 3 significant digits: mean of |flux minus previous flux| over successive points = 0.386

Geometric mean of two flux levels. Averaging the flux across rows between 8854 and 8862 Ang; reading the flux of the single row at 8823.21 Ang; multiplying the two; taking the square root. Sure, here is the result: 17.8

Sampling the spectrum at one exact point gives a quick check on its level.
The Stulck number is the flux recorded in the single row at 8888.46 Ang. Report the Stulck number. 16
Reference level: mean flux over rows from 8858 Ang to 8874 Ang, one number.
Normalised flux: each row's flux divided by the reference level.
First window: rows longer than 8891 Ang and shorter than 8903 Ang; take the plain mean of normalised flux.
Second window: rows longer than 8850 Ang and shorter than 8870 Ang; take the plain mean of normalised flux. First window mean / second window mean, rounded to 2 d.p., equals 1.03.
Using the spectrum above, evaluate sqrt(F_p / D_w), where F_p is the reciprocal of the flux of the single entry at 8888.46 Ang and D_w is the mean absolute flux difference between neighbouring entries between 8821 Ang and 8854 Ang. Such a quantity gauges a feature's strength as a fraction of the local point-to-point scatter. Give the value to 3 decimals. 0.376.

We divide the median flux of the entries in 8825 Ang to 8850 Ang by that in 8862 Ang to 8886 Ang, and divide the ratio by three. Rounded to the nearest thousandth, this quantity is 0.333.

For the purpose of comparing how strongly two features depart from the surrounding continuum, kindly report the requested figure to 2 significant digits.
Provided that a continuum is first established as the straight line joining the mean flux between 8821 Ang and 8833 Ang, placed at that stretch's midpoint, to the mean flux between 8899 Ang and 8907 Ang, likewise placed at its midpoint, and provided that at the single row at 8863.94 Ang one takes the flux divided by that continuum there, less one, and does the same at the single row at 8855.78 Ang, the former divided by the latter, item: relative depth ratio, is -2.4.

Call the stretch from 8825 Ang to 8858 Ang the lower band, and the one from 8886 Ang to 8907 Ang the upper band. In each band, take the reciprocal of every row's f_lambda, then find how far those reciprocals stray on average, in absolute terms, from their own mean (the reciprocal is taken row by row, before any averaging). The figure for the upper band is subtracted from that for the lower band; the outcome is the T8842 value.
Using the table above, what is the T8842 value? -0.0015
